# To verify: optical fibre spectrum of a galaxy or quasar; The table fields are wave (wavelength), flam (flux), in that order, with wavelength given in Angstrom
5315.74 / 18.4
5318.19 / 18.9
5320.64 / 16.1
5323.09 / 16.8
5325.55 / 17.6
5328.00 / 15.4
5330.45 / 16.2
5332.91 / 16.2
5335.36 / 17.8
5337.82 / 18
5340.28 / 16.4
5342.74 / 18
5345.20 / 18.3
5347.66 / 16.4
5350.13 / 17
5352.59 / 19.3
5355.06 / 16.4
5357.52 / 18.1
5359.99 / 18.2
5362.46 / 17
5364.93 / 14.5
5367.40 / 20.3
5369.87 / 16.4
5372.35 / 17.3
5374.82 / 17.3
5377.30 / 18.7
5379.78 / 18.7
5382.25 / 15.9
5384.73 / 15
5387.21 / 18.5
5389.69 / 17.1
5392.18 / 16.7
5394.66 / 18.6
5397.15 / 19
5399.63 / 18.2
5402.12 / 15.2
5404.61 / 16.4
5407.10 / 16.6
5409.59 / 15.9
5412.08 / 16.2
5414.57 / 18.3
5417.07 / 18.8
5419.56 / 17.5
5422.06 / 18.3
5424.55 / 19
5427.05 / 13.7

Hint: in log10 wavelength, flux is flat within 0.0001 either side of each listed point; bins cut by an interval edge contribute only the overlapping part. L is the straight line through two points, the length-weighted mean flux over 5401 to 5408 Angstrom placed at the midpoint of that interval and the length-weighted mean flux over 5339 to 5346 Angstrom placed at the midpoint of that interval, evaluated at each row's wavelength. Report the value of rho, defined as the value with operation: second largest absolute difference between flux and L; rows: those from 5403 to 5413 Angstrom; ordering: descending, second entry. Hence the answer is 0.4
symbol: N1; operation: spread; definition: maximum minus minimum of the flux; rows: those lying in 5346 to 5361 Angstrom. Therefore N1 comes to 2.9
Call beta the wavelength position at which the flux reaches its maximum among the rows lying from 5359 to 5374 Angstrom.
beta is 5367.40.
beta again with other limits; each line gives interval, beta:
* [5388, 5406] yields 5397.15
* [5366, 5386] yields 5367.40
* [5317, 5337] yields 5318.19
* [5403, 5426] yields 5424.55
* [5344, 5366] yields 5352.59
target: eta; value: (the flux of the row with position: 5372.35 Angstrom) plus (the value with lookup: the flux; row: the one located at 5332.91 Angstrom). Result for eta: 33.5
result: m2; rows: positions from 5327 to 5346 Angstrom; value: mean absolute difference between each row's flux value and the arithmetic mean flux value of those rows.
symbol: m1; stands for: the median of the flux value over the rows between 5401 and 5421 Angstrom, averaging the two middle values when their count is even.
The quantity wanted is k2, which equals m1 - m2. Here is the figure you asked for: 15.51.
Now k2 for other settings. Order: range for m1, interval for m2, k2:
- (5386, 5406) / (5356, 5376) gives 16.54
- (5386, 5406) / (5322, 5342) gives 16.90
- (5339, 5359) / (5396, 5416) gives 16.36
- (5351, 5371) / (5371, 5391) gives 16.56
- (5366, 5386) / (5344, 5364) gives 16.41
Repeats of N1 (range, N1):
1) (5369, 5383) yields 2.8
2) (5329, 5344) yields 1.8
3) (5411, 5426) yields 2.8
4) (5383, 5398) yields 4.0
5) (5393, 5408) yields 3.8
